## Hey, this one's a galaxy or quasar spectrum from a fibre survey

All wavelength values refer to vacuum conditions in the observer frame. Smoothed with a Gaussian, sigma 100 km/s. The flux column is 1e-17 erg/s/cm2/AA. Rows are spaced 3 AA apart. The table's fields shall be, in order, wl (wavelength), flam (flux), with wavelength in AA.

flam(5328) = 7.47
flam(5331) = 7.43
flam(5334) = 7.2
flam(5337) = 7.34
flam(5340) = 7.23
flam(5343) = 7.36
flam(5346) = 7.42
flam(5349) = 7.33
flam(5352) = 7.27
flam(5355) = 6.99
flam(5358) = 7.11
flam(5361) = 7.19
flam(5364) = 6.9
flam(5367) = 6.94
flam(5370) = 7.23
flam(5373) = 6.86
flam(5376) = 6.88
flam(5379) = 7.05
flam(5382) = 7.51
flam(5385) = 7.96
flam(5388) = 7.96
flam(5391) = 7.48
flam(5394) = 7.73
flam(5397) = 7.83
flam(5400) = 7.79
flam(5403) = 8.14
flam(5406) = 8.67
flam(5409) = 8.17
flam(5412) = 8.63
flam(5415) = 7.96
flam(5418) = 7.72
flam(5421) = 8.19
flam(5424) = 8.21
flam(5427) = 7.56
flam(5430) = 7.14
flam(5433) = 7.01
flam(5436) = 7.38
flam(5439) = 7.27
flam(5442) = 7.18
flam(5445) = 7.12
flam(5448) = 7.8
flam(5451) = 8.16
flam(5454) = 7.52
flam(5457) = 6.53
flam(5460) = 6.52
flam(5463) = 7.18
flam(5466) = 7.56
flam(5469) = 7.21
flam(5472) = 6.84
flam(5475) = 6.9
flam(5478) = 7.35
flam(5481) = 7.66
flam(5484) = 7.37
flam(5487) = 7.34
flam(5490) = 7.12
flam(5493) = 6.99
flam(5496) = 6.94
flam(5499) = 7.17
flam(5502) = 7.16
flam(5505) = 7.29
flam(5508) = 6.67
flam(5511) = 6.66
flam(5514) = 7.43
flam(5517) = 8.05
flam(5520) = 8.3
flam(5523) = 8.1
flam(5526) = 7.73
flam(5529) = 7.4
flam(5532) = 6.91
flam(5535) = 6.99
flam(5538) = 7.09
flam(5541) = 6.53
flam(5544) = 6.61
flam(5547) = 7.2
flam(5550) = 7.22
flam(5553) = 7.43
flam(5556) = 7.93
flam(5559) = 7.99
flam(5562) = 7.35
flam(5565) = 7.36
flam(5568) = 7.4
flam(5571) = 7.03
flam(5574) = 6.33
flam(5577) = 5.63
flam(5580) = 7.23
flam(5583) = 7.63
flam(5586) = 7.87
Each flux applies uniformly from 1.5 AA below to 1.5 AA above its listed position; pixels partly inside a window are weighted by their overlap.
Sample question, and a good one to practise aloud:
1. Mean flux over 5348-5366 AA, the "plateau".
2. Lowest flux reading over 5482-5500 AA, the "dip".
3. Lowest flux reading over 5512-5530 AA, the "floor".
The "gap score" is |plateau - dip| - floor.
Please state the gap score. -7.2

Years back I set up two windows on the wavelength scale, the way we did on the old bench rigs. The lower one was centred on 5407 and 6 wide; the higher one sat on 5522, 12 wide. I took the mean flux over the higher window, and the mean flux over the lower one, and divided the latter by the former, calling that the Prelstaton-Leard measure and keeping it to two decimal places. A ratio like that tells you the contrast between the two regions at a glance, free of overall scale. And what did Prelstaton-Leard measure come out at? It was 1.05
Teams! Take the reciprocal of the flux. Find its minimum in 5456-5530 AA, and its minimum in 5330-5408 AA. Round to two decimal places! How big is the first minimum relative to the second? 1.04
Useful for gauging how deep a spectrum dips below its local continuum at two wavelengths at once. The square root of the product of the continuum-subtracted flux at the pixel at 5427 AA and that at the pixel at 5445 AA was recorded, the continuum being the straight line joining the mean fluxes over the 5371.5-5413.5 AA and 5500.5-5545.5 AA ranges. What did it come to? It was 0.17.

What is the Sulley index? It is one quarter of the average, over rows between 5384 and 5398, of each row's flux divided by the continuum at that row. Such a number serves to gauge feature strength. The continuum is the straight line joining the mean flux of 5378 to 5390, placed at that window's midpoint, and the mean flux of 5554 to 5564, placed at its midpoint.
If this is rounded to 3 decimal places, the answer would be 0.255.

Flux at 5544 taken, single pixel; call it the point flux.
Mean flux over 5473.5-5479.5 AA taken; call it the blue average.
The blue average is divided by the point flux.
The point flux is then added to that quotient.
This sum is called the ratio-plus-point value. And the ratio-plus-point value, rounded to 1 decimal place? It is 7.7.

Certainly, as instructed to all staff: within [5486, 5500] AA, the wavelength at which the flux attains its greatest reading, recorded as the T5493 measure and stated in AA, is 5487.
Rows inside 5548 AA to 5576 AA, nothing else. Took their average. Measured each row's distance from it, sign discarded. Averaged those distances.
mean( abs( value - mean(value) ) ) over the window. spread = 0.32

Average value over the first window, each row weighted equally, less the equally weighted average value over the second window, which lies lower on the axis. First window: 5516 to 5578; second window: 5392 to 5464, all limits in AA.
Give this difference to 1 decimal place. -0.4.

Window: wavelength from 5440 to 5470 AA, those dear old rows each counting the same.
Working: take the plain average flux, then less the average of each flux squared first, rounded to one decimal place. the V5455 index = -45.9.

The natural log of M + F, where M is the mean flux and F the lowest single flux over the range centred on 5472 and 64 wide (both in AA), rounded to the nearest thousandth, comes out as 2.620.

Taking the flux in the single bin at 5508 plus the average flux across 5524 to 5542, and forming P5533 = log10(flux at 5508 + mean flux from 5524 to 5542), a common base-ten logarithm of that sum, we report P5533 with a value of 1.14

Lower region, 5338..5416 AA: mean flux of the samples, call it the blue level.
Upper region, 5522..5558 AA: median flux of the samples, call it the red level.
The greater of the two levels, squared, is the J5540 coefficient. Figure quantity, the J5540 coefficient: 57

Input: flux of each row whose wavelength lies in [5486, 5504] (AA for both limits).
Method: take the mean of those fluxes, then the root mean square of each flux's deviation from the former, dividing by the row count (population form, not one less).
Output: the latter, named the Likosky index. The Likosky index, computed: 0.13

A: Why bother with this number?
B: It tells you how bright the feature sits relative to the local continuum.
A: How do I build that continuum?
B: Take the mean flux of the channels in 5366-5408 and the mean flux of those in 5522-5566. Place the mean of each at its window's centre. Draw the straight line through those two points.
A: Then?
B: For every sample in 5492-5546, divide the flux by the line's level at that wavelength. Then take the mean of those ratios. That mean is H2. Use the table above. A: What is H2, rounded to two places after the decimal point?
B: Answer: 0.98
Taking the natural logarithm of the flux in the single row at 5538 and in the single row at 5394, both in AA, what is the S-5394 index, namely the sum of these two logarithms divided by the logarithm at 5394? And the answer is 1.96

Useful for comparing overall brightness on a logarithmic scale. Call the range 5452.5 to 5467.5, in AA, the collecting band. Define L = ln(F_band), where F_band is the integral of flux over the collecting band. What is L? 4.66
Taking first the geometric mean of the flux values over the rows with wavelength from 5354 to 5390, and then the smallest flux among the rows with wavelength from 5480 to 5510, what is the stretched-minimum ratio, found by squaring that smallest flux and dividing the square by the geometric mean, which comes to 6.2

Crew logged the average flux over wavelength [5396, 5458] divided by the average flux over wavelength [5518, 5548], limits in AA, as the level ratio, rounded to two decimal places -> 1.06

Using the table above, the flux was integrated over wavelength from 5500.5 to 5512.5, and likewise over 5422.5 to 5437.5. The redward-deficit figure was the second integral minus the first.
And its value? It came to 29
